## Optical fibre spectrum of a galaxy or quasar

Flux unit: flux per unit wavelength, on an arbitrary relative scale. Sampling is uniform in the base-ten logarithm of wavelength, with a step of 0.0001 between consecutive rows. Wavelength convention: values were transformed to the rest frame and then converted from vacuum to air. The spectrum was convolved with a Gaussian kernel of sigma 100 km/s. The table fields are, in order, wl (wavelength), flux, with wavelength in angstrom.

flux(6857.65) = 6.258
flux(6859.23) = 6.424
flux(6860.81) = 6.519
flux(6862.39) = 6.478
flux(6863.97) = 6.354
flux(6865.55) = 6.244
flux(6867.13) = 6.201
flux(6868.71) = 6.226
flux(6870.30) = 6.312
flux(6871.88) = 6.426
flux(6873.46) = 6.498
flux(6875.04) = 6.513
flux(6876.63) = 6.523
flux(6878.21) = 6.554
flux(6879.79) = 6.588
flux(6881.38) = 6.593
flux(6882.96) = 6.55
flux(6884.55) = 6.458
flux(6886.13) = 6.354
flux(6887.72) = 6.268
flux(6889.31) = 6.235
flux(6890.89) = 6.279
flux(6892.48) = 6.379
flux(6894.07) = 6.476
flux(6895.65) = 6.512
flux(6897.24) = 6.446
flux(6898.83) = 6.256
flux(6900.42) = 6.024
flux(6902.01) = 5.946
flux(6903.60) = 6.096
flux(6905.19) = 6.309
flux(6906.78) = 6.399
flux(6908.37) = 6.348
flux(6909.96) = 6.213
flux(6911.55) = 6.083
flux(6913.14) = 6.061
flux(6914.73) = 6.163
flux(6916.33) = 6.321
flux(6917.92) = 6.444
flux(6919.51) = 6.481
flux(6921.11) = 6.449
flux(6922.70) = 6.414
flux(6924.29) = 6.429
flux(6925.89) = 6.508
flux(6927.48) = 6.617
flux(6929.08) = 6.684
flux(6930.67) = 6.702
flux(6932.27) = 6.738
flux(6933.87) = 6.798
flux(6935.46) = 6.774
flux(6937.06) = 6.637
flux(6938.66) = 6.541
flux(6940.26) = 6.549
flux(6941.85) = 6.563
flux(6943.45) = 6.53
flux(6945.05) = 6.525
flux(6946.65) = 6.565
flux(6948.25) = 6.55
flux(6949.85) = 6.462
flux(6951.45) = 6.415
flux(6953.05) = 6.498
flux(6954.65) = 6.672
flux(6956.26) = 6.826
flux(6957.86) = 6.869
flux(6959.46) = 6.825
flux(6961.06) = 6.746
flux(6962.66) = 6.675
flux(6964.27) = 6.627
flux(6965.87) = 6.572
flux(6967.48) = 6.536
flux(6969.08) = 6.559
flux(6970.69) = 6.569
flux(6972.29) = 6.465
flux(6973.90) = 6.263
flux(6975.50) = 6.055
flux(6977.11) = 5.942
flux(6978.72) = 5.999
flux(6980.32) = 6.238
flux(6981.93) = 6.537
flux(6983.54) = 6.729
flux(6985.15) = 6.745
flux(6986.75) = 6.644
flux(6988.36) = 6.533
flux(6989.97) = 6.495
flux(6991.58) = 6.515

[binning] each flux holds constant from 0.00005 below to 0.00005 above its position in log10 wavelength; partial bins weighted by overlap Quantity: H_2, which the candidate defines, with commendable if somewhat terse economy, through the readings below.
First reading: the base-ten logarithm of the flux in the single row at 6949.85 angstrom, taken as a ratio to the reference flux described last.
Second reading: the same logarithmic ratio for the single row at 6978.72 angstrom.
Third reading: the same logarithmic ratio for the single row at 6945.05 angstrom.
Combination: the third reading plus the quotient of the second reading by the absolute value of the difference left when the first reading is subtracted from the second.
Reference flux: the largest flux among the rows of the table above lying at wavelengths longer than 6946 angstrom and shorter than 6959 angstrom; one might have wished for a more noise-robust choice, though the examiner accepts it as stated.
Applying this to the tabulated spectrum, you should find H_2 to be -1.8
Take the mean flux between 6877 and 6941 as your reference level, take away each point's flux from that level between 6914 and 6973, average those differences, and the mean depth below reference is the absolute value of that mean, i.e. 0.16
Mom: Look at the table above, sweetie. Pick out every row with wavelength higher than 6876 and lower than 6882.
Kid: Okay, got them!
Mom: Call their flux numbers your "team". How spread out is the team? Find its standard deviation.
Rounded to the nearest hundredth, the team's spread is 0.03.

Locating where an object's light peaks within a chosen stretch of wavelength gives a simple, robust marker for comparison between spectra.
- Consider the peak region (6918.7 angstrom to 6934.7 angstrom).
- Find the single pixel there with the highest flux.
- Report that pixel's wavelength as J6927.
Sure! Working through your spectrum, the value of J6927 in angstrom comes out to 6933.87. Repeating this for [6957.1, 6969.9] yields 6957.86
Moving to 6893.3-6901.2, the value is 6895.65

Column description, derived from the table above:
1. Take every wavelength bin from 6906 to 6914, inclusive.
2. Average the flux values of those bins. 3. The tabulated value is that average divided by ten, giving 0.62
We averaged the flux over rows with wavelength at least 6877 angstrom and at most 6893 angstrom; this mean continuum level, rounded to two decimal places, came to 6.43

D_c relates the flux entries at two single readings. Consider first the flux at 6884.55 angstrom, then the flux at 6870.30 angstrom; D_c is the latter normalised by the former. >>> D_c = 0.977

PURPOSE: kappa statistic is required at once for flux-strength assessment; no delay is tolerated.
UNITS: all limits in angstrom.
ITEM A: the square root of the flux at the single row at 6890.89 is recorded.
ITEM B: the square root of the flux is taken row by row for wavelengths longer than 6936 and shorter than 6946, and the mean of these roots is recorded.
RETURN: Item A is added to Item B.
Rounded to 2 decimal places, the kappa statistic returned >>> 5.07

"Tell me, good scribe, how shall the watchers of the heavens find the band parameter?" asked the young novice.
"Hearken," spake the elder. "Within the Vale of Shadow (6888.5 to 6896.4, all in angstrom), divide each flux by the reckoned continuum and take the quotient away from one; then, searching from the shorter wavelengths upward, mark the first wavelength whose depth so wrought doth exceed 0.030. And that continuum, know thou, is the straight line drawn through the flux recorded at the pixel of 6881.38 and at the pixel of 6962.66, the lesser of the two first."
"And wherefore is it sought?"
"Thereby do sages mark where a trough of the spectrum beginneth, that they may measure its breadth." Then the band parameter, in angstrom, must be 6889.31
